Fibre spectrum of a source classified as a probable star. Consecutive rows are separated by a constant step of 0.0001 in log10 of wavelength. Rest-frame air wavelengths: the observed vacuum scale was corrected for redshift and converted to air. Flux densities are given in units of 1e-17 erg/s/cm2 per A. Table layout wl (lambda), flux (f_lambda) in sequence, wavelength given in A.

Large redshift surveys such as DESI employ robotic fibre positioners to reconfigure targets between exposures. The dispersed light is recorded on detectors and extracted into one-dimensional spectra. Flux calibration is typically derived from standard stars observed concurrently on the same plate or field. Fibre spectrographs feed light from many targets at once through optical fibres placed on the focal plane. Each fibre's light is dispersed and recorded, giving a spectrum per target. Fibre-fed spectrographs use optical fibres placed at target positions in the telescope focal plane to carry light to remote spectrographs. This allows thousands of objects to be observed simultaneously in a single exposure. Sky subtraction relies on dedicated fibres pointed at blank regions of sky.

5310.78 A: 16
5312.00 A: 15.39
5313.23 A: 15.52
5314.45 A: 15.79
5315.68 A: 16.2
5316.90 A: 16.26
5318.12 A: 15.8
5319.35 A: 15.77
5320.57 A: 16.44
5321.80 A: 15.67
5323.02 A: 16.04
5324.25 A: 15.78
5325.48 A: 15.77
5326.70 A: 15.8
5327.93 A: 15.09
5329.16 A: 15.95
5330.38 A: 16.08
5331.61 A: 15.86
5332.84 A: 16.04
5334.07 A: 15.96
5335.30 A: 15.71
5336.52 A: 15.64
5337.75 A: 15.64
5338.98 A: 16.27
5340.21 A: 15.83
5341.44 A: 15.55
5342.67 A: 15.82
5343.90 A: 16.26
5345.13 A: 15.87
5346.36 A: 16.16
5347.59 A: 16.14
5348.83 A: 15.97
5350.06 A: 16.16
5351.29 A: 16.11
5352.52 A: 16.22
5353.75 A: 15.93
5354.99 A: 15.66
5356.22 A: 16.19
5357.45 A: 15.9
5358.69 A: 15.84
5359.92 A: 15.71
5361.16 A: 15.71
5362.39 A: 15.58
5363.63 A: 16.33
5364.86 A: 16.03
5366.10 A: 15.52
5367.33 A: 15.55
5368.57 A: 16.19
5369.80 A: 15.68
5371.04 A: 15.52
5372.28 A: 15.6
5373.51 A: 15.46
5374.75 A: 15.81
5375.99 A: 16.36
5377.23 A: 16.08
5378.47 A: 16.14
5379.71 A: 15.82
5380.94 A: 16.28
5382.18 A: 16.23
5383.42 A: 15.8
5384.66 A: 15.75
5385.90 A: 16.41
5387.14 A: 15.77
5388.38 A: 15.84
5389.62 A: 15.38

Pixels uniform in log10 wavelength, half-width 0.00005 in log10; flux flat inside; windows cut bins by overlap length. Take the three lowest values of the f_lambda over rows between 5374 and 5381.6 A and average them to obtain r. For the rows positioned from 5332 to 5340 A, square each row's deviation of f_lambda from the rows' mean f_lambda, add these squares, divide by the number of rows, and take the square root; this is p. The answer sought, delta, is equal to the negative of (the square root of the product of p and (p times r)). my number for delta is -0.93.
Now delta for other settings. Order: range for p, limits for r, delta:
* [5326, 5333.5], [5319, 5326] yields -1.32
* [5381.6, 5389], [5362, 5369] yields -1.01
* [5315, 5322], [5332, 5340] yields -1.14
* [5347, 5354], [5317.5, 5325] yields -0.41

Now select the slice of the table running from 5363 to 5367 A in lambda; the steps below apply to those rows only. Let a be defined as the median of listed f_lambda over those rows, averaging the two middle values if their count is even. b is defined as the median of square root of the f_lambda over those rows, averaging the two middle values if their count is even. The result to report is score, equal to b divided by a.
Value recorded 0.250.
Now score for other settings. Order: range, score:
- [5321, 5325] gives 0.252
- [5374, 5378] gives 0.249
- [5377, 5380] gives 0.249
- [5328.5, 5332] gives 0.250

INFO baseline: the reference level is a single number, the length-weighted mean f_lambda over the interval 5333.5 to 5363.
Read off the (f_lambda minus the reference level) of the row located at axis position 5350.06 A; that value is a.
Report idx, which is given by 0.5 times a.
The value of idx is 0.12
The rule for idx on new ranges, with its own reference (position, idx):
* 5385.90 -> 0.25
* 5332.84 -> 0.06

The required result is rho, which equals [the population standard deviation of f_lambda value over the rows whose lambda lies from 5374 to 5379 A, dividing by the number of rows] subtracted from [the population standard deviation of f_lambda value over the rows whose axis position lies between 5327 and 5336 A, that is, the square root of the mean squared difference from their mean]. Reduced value 0.12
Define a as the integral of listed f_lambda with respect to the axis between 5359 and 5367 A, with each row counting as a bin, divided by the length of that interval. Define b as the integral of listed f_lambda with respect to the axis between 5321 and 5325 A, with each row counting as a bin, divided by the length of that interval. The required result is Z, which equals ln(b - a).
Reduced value -4.3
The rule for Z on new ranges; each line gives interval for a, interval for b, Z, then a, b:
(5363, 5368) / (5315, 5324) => -1.8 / 15.9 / 16.0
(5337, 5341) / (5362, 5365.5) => -2.3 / 15.9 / 16.0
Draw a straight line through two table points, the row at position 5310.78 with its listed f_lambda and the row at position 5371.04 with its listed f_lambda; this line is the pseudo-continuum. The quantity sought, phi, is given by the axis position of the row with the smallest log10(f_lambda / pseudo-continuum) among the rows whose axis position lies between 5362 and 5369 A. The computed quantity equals 5366.10 A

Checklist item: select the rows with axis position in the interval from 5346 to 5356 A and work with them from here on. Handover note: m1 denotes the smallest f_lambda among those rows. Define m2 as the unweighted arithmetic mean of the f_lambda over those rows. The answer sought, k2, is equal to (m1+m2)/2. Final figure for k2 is 15.9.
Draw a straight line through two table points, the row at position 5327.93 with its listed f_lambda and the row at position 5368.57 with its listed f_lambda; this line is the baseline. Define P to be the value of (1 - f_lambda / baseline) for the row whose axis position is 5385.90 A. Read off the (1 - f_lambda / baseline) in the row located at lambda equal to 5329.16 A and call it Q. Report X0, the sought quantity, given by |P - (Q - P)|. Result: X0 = 0.085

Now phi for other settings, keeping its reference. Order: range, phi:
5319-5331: 5327.93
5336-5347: 5341.44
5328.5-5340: 5336.52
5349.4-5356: 5354.99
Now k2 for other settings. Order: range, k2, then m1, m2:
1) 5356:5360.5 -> 15.8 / 15.71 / 15.9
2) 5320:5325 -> 15.8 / 15.67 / 16.0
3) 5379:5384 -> 15.9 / 15.8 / 16.0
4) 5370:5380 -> 15.7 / 15.46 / 15.8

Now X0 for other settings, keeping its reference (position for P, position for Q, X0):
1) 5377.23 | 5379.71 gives 0.001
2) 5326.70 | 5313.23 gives 0.042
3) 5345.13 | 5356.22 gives 0.019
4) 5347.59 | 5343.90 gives 0.019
